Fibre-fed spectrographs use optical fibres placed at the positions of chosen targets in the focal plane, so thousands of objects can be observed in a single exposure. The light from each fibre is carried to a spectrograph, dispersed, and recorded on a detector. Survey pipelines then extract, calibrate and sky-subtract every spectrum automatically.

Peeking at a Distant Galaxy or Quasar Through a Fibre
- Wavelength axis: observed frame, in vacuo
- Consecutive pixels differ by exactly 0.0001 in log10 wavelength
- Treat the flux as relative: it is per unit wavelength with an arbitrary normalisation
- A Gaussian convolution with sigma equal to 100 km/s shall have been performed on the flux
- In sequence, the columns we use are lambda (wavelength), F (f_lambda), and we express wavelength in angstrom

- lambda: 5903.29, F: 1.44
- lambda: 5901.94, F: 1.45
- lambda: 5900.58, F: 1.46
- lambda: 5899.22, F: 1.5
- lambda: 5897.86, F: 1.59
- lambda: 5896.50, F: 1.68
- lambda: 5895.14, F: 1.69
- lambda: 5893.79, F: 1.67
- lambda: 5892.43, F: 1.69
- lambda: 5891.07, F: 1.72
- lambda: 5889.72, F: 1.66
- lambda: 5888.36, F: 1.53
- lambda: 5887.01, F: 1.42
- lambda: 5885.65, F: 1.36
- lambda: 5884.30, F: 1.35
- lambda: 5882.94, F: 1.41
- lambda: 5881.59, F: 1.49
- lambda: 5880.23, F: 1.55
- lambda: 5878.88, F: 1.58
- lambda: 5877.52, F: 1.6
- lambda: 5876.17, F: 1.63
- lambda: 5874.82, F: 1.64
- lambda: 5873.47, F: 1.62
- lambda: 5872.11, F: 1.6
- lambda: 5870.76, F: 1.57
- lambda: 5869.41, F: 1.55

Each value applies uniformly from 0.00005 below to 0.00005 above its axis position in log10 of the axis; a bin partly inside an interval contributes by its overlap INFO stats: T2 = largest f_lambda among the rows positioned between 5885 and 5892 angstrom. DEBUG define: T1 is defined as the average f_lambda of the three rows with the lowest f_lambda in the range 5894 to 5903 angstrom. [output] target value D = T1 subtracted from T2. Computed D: 0.250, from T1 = 1.470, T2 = 1.72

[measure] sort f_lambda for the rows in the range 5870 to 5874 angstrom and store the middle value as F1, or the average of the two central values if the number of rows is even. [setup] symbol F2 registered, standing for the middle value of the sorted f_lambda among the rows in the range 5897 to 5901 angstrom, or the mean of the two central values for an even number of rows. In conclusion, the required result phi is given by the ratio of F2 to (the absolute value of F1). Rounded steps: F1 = 1.60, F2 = 1.50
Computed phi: 0.94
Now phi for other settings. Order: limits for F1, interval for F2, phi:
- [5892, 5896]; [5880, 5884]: 0.88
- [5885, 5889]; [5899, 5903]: 1.03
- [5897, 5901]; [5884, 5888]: 0.91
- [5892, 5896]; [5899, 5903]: 0.86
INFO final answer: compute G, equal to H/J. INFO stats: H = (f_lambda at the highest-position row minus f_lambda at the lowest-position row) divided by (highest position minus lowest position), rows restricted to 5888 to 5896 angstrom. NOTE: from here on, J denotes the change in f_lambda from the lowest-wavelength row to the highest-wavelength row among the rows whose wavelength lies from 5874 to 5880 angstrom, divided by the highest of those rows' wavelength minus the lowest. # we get -1.6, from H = 0.024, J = -0.01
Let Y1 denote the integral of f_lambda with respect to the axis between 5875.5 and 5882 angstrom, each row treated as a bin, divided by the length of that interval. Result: 1.57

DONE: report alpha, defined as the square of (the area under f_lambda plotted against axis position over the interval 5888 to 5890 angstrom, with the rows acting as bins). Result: 10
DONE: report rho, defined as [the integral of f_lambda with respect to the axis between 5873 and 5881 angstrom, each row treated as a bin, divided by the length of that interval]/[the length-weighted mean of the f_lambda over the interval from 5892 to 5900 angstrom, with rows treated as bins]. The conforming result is 0.98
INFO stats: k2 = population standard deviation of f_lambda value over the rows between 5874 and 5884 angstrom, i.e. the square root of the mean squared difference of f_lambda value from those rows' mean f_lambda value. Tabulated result 0.076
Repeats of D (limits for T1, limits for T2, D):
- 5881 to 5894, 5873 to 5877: 0.267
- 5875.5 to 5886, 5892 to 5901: 0.317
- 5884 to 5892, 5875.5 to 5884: 0.253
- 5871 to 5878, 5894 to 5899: 0.083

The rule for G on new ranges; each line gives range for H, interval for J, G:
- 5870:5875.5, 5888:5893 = 0.4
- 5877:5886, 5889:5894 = -12.0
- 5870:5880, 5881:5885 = 0.0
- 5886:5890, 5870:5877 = 8.0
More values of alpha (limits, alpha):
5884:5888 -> 31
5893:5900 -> 129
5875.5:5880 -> 52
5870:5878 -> 166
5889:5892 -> 26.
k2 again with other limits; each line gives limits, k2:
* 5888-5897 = 0.057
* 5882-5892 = 0.137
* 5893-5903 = 0.099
